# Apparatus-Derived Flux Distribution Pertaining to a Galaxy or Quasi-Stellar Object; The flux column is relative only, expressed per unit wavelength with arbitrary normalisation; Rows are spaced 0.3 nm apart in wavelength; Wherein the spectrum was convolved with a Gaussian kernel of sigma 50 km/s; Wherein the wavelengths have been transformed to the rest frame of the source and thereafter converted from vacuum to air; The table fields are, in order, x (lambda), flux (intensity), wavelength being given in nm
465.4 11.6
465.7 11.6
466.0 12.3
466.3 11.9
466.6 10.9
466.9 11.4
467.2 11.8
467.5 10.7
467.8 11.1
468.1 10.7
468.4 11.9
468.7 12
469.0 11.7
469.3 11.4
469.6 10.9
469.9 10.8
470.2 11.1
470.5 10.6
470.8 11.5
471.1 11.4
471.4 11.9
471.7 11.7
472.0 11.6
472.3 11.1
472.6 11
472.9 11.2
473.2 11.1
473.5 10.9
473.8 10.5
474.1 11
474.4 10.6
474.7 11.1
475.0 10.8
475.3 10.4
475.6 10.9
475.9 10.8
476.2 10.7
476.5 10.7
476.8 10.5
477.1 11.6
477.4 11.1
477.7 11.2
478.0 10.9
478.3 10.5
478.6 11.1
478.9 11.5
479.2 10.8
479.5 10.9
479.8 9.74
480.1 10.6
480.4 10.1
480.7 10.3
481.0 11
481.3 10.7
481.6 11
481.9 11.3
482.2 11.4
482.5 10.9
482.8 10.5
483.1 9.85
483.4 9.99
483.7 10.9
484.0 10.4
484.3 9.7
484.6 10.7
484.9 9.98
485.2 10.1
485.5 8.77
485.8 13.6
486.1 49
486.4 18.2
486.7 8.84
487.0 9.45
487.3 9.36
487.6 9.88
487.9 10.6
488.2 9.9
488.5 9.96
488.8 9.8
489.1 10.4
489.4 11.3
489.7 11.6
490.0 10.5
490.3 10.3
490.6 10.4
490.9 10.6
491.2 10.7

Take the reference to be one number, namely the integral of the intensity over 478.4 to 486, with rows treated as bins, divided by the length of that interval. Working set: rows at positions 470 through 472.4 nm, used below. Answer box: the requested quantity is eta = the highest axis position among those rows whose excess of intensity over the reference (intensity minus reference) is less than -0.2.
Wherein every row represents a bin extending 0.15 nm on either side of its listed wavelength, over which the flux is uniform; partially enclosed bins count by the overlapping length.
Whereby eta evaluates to 470.5 nm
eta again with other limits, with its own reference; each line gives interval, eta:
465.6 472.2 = 470.5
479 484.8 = 484.3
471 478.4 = 478.3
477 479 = 478.3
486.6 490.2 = 490.0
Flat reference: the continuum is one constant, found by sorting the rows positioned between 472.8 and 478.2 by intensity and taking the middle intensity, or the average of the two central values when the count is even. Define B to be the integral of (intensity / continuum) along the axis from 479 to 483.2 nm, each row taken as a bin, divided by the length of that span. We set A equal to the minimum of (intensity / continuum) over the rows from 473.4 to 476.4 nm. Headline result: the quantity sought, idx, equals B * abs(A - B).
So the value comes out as 0.02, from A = 0.954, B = 0.98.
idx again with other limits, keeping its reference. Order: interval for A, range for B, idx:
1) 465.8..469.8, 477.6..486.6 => 0.15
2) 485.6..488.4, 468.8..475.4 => 0.21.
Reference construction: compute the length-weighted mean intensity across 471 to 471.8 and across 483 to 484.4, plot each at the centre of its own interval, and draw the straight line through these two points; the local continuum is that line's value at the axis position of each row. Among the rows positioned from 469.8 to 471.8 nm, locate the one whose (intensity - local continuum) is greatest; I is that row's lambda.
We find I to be 471.4 nm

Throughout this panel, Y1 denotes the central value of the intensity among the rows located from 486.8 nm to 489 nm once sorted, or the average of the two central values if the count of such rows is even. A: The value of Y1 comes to 9.9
